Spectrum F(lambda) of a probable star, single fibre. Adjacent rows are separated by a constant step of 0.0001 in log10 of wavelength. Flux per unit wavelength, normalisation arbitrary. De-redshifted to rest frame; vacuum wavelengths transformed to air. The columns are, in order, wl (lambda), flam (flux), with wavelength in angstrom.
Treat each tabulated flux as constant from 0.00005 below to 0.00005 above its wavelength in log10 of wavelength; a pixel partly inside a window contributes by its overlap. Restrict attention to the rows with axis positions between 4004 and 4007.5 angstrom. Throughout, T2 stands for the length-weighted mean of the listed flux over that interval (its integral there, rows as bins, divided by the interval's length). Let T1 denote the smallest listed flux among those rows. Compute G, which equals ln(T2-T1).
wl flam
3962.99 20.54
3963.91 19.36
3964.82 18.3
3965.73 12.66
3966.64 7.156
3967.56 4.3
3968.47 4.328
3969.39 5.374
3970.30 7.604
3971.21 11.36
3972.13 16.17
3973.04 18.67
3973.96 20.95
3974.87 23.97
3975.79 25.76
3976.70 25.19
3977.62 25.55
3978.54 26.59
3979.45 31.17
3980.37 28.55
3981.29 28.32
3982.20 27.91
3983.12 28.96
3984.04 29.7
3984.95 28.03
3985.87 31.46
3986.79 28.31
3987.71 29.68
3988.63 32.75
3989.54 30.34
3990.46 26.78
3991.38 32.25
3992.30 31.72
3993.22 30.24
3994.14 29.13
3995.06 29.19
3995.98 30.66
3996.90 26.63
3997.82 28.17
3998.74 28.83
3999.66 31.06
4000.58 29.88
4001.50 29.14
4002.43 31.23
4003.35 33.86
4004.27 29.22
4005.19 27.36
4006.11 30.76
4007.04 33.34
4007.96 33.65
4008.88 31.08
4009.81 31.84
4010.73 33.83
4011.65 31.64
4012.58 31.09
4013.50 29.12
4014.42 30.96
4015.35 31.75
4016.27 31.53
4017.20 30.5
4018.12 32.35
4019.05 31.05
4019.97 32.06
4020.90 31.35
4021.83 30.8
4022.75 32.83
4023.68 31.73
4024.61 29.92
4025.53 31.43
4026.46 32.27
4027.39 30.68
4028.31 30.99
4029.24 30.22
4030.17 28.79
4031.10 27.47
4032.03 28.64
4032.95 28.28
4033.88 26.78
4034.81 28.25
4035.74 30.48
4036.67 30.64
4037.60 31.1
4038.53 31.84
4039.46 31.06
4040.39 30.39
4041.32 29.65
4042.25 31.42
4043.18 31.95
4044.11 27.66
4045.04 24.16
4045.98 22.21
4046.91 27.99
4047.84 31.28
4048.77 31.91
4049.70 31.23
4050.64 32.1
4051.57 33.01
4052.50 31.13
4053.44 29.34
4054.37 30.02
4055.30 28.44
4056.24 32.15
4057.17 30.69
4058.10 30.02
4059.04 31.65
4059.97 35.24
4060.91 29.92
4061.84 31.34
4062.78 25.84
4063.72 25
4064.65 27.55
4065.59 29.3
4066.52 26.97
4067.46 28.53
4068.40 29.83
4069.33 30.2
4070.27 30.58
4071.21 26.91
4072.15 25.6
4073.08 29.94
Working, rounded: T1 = 27.36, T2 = 30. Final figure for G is 1.0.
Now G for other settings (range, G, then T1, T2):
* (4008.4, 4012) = 0.1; 31.08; 32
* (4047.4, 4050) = -1.2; 31.23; 32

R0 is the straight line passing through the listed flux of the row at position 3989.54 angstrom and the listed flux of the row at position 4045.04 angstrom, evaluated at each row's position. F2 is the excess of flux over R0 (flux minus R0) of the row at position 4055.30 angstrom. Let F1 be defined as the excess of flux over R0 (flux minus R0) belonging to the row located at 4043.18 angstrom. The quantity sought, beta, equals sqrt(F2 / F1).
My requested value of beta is 0.85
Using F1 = 7.6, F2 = 5.42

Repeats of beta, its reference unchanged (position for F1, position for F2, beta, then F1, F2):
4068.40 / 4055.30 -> 0.81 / 8.3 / 5.42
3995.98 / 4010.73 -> 2.37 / 1.0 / 5.85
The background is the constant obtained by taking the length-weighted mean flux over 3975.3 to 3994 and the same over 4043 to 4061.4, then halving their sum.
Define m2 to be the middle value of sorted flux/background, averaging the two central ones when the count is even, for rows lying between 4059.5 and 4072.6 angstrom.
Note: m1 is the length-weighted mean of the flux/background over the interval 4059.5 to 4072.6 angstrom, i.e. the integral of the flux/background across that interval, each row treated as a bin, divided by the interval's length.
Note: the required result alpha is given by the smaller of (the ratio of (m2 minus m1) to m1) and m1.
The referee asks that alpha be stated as 0.005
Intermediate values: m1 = 0.97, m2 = 0.98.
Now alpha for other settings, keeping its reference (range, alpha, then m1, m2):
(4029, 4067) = 0.015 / 1.00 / 1.02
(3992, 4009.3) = -0.001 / 1.03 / 1.02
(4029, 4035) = 0.000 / 0.96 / 0.96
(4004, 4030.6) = -0.003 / 1.06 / 1.05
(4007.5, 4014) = -0.004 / 1.08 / 1.07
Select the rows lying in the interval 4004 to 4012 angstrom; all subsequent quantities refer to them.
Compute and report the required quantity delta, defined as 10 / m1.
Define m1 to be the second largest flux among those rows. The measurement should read 0.297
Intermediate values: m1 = 33.65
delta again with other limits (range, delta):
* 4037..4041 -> 0.322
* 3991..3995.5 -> 0.315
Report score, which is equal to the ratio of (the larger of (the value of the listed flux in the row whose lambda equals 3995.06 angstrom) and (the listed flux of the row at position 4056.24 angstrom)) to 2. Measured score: 16.1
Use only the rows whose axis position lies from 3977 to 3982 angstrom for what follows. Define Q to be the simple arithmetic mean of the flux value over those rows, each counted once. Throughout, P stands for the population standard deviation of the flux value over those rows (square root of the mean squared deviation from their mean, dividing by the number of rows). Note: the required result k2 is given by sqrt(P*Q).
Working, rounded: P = 1.9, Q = 28.0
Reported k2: 7.3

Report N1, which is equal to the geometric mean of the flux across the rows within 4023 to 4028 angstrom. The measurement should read 31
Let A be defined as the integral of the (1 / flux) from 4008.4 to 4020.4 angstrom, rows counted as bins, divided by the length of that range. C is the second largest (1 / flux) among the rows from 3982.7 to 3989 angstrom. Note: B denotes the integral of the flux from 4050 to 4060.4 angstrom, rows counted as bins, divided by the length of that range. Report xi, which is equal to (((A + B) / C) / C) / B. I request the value 802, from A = 0.0318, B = 31.2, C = 0.035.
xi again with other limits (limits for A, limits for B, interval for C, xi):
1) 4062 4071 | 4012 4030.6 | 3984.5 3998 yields 718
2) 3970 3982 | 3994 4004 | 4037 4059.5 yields 585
